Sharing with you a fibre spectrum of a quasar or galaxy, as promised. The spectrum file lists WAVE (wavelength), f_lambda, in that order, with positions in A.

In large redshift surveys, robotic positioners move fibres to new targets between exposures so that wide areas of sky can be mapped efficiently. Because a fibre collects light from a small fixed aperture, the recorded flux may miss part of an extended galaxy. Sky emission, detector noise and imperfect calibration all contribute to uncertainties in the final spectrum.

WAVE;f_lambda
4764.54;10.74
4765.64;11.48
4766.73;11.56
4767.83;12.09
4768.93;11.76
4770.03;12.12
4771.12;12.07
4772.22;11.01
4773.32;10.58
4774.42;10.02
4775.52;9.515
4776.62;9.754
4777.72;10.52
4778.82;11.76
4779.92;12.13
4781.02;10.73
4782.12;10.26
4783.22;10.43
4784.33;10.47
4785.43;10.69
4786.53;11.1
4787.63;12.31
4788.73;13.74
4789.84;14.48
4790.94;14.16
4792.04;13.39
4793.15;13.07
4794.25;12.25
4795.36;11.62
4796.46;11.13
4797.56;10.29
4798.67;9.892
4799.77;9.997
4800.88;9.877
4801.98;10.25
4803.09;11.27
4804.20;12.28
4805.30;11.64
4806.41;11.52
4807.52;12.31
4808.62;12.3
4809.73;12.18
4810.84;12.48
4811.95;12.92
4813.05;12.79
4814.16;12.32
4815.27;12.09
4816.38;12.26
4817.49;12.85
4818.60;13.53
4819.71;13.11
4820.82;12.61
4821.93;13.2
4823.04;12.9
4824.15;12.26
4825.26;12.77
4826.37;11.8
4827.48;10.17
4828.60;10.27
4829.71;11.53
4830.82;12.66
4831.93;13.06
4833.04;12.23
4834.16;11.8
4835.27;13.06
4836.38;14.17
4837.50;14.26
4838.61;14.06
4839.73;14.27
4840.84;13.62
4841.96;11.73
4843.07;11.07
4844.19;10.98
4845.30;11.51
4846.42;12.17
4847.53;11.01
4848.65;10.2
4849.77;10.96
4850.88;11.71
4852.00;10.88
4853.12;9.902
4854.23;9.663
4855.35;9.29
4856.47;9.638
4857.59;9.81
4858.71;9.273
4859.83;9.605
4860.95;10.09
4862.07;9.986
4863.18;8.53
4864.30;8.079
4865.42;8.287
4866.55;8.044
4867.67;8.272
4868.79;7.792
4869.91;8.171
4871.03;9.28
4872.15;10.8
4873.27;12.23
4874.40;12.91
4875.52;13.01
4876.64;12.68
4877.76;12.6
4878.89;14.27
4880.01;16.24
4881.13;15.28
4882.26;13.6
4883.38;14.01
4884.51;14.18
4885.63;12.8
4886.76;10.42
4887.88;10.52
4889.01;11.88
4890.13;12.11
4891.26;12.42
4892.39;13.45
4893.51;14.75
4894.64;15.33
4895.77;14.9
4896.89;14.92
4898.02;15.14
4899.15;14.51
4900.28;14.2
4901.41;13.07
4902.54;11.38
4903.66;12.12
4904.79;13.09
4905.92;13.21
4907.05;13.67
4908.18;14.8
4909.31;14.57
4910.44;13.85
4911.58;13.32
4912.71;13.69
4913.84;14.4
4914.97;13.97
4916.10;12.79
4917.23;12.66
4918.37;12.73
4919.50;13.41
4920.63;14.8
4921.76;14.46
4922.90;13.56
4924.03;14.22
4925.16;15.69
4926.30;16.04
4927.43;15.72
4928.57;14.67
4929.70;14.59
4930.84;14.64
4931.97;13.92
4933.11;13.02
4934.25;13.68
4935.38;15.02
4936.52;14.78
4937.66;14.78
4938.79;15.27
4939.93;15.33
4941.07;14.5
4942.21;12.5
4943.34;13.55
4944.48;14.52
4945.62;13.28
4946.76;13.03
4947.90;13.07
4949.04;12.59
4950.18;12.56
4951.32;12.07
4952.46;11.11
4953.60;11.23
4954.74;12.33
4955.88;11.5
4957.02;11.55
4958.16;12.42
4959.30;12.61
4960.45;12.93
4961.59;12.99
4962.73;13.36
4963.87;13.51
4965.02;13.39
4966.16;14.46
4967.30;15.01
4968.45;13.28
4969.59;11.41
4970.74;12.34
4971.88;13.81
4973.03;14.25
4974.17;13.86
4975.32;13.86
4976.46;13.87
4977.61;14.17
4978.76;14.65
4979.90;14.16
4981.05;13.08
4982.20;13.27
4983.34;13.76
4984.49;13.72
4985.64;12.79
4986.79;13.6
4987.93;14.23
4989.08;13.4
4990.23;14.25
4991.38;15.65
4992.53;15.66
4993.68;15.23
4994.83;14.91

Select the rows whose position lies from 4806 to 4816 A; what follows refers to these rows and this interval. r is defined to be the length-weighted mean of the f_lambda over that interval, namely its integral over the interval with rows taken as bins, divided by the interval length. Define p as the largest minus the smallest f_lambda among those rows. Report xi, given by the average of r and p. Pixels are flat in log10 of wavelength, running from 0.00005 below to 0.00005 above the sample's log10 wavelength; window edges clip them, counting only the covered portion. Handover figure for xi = 6.9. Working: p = 1.40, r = 12.3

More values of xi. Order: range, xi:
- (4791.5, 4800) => 7.5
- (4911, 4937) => 8.8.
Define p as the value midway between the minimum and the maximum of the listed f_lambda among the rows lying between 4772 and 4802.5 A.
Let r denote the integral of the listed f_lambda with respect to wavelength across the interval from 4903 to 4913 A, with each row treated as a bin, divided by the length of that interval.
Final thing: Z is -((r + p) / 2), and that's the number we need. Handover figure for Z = -12.8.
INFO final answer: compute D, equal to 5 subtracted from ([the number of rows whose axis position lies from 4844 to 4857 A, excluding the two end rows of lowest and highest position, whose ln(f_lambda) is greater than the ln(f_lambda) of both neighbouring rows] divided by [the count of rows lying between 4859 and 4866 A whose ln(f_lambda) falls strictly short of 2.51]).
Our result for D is -4.7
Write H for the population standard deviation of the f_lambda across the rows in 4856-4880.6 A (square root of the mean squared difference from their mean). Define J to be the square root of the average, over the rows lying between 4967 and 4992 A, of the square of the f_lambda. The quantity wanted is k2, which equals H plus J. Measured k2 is 16.1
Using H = 2.29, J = 13.8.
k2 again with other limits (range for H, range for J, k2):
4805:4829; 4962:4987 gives 14.5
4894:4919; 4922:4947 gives 15.4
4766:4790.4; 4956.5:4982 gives 14.6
